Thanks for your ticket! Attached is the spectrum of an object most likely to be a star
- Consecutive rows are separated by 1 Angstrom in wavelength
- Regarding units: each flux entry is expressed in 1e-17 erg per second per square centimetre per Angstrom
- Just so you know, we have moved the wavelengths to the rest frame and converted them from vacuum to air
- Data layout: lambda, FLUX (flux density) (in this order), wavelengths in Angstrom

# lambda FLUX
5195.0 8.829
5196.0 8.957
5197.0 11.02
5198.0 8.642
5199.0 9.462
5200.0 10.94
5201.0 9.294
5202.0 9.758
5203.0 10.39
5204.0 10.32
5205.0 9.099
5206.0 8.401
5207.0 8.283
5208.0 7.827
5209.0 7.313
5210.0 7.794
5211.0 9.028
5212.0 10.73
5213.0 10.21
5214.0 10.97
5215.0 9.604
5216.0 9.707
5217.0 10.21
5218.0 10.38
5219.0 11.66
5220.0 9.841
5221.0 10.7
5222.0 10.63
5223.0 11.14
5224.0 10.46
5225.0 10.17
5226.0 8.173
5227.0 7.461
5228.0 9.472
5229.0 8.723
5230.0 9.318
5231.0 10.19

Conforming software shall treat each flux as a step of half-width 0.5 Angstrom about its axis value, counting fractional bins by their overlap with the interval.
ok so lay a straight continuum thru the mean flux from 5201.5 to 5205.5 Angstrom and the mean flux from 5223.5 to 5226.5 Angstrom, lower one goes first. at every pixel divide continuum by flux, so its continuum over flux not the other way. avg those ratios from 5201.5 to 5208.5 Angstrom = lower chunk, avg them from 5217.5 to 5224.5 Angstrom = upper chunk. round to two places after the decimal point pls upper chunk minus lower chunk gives -0.18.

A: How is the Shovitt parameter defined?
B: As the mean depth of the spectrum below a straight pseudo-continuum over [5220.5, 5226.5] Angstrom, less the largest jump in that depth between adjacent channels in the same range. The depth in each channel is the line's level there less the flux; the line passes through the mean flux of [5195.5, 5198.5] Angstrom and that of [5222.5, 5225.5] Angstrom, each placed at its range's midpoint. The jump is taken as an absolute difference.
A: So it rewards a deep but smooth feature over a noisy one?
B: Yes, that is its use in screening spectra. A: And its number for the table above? -1.7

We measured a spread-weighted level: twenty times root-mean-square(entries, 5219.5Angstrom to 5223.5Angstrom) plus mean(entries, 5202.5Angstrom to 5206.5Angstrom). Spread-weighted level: 221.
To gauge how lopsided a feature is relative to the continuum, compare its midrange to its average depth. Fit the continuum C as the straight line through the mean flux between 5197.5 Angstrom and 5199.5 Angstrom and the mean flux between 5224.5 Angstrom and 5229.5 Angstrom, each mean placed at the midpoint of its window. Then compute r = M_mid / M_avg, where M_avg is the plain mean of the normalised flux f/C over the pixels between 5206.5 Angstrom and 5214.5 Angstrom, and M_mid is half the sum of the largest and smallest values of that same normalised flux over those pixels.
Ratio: 1.01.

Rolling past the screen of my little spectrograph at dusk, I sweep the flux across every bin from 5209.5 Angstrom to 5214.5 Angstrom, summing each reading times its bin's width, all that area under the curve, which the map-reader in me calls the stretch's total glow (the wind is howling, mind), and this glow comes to 48.7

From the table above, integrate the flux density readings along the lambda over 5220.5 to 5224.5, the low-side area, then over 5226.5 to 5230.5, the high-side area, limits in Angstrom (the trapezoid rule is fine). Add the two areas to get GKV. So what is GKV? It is 77.9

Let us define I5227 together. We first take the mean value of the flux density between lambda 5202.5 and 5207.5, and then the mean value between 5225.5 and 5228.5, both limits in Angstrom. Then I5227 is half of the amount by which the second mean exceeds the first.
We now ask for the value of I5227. -0.46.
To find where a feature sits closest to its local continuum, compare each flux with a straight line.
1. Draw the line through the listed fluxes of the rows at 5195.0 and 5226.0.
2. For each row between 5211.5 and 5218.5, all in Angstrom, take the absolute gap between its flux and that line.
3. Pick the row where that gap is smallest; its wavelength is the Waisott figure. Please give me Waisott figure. 5215.0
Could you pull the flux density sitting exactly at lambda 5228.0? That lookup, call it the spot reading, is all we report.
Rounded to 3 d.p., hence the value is 9.472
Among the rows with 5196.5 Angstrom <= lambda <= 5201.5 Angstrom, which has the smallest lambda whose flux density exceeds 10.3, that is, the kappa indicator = 5197.0 Angstrom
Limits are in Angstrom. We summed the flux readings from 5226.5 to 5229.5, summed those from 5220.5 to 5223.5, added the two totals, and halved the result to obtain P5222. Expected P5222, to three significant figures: 29.1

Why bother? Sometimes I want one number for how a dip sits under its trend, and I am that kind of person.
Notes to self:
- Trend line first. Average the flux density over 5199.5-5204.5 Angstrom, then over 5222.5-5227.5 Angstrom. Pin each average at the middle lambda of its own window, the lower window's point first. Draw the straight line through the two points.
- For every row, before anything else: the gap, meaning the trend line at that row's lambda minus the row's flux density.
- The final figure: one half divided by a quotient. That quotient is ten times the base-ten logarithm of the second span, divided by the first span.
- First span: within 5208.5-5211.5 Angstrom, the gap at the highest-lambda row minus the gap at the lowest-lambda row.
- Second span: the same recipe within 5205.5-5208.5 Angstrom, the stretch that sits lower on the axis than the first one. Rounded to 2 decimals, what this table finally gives 0.31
